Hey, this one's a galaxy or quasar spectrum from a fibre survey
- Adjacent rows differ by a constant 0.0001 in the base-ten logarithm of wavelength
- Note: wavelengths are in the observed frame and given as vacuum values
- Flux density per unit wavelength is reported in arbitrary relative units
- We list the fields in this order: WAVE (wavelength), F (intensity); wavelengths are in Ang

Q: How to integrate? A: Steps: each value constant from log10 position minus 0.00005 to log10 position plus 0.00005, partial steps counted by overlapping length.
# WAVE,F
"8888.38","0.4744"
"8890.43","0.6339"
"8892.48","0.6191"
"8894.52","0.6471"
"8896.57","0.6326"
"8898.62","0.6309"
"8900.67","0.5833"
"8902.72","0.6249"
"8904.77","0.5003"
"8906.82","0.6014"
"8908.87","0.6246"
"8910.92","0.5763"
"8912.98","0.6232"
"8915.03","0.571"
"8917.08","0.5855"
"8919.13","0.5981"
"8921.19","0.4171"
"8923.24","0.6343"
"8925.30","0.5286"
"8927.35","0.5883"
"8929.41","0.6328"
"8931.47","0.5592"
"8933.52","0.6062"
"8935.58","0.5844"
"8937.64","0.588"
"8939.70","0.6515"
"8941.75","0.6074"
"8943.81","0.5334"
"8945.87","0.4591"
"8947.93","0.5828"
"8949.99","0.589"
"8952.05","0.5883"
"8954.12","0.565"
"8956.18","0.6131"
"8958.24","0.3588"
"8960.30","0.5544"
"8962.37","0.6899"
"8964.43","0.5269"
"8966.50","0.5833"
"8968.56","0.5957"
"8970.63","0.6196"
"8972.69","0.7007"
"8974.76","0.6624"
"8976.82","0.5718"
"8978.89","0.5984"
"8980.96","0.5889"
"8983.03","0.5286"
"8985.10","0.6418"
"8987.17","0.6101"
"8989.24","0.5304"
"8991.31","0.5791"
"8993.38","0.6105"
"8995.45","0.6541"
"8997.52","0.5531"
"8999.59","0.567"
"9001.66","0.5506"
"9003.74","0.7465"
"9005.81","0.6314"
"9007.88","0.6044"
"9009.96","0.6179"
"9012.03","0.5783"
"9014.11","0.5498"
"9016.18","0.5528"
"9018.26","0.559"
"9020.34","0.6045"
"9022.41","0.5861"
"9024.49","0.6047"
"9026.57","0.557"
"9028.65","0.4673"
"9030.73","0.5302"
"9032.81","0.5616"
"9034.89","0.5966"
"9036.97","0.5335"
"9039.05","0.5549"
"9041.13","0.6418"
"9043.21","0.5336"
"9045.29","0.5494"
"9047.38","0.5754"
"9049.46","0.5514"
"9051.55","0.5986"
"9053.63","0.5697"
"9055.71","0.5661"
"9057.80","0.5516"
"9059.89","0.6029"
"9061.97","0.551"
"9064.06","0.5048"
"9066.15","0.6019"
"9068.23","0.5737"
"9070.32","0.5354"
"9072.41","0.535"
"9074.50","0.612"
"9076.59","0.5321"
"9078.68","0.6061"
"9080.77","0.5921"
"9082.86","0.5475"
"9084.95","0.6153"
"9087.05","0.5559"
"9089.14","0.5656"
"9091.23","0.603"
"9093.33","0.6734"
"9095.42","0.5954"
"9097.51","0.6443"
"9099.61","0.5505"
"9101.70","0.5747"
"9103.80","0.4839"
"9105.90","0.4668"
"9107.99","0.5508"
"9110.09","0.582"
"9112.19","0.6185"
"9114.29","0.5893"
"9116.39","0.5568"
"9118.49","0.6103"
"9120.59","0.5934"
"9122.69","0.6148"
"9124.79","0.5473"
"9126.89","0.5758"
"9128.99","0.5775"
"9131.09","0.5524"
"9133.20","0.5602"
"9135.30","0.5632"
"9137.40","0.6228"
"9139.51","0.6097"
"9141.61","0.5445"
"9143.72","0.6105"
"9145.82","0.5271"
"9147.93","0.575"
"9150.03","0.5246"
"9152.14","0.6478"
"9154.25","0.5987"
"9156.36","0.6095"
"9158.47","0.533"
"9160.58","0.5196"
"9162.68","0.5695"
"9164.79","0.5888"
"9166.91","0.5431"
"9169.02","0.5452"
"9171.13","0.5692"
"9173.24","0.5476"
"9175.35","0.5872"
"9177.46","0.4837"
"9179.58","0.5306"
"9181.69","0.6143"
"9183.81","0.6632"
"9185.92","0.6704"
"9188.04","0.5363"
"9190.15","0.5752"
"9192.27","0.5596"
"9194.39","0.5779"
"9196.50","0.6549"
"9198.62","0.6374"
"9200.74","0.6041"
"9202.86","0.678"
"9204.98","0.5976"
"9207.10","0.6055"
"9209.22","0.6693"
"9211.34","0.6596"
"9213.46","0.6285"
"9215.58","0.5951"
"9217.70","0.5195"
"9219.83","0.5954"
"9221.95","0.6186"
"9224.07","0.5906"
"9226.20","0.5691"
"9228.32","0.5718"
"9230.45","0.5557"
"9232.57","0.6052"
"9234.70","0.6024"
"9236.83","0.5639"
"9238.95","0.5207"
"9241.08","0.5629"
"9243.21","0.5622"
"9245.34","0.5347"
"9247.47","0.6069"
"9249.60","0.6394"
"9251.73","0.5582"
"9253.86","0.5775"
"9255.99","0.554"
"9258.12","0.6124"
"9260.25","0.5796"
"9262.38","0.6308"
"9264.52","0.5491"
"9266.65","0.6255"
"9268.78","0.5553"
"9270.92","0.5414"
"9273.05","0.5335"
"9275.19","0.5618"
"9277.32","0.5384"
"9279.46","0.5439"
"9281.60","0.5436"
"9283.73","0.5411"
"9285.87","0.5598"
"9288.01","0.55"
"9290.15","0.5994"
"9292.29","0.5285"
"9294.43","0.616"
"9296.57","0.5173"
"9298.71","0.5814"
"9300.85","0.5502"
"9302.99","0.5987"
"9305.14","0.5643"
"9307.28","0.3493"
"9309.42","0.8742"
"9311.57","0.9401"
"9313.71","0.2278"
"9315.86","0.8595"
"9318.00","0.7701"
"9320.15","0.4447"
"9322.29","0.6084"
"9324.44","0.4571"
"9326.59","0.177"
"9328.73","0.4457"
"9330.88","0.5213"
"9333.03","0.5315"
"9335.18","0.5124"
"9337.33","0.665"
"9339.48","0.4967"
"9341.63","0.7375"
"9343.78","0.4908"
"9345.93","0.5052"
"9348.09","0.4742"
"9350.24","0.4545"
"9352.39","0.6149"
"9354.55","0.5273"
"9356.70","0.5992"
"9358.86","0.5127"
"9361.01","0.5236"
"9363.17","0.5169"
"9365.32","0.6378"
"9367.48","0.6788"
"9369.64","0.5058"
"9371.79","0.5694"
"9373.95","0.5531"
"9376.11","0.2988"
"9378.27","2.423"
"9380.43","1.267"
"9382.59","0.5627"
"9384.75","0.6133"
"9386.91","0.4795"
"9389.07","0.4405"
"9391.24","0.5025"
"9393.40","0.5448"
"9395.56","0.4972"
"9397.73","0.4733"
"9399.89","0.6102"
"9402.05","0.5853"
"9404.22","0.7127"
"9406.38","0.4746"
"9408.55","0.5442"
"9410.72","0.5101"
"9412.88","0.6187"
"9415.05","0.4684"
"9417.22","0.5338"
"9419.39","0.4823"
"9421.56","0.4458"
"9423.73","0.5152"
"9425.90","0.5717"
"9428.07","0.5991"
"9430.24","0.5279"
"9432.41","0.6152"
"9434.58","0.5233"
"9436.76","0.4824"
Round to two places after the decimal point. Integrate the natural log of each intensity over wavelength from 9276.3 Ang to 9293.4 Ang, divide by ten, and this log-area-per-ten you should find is -1.02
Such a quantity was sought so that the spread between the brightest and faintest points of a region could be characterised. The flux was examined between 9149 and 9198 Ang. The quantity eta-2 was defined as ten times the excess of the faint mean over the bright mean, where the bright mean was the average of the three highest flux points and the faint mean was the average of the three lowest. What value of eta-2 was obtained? -1.5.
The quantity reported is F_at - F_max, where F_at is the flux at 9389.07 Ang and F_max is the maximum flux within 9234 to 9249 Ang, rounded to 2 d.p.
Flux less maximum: -0.17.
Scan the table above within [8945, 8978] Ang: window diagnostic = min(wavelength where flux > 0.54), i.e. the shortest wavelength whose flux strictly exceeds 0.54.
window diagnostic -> 8947.93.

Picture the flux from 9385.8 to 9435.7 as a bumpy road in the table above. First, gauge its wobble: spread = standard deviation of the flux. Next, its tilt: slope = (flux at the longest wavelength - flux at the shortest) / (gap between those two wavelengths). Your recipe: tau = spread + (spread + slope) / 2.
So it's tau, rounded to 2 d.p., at 0.10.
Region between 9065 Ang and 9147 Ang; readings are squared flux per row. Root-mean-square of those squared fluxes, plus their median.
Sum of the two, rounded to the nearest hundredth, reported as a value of 0.67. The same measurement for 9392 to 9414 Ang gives 0.62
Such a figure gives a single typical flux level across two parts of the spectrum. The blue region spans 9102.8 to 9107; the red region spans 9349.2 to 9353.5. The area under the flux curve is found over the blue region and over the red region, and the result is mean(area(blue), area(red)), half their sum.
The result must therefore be 2.15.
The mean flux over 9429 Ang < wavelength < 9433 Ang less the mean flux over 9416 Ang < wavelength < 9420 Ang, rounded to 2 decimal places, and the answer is 0.06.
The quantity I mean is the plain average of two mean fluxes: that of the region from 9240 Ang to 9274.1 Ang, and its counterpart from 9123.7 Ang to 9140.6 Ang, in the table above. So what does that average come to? 0.576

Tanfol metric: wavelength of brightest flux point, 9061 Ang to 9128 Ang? 9093.33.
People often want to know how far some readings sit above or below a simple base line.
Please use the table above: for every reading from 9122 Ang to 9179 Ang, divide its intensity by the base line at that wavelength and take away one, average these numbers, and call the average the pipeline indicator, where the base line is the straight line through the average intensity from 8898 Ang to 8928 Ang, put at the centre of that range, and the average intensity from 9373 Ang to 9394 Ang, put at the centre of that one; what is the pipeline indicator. -0.16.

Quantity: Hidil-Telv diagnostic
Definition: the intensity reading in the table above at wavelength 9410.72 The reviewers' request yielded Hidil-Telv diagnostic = 0.5101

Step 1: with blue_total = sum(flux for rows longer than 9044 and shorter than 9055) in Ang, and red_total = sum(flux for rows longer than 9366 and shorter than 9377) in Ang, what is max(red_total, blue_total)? 2.84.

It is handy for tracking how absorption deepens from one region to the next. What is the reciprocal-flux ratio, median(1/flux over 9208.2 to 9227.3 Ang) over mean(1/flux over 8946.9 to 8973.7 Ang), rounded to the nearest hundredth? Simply 0.95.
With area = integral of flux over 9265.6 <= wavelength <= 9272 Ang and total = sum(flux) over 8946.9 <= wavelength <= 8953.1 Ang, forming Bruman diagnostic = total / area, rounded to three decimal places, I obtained 0.479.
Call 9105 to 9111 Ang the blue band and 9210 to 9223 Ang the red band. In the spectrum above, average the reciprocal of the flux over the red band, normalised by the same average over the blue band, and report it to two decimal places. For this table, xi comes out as 0.88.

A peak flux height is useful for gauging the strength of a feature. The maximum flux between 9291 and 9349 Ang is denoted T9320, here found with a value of 0.9401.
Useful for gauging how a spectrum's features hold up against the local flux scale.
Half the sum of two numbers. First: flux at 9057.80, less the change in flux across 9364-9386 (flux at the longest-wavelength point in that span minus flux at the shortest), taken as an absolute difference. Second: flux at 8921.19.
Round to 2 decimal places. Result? 0.50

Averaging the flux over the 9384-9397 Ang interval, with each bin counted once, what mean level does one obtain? 0.51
